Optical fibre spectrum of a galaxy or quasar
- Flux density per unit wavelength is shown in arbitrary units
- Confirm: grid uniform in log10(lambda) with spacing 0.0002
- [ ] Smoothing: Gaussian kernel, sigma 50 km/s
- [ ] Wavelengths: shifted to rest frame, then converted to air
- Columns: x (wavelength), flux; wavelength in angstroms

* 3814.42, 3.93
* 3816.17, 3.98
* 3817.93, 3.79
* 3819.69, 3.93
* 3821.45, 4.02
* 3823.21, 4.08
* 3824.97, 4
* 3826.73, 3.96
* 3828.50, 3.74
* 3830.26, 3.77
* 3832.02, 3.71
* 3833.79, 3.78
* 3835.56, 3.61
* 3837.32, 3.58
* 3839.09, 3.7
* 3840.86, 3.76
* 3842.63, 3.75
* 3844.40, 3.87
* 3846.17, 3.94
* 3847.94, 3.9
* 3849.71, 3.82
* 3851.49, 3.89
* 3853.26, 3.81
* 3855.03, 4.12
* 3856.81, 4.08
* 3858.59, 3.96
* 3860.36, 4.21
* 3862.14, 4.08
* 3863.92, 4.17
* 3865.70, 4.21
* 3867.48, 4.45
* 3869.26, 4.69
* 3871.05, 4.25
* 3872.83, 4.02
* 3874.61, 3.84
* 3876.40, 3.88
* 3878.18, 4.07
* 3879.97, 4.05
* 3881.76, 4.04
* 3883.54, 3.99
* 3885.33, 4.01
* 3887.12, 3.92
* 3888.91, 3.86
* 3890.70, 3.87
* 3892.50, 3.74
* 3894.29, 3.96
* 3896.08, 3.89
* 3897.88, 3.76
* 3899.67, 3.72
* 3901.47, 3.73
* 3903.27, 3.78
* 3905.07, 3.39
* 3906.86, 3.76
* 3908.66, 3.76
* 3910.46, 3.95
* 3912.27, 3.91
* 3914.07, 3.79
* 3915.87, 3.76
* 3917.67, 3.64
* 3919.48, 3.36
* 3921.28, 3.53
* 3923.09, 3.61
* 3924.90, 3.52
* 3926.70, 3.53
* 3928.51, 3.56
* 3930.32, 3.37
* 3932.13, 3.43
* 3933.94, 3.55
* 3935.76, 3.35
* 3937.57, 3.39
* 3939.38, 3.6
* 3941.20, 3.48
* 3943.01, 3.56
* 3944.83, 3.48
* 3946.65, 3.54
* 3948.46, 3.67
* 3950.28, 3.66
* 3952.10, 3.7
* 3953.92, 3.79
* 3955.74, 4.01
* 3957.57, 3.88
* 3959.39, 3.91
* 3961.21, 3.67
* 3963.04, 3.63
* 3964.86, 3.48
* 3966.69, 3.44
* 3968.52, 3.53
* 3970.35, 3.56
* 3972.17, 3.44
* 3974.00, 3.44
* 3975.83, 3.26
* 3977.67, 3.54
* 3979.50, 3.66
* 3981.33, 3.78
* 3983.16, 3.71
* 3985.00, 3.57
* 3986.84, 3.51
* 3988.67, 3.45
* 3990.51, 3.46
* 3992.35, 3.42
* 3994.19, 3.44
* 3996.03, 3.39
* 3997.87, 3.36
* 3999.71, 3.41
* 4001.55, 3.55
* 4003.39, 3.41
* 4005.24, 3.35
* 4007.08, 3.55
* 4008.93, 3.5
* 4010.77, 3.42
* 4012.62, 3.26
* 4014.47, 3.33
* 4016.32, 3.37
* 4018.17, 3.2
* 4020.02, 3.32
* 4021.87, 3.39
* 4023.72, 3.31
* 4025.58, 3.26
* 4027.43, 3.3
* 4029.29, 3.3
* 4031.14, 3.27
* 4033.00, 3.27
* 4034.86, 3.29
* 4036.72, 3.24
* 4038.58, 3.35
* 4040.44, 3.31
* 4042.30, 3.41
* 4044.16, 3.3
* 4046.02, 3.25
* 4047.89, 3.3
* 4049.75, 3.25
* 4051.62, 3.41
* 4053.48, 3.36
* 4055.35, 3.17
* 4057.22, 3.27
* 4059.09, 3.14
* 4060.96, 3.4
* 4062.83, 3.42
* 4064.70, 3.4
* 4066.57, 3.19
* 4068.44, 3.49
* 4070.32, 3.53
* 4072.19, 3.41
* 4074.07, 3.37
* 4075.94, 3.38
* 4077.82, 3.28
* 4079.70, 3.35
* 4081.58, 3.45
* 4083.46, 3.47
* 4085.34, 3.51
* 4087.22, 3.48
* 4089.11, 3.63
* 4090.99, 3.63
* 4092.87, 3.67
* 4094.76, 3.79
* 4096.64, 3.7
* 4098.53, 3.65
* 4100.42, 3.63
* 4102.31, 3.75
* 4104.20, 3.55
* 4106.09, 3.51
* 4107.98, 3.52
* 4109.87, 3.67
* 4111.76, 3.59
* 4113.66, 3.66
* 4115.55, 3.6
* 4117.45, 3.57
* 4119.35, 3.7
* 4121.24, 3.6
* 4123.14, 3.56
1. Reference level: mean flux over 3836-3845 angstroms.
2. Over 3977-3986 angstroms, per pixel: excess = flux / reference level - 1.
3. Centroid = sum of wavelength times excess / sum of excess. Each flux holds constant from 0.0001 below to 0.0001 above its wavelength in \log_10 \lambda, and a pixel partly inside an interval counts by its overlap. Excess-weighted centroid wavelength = 3980.8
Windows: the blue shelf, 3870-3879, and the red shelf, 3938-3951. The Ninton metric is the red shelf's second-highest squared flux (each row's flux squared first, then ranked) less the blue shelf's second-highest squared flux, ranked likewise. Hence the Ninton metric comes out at -3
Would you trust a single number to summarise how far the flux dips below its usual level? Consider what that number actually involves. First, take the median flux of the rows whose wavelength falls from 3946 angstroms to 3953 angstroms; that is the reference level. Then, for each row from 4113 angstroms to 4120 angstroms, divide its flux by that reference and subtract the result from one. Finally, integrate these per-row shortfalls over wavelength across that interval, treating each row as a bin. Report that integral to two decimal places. 0.07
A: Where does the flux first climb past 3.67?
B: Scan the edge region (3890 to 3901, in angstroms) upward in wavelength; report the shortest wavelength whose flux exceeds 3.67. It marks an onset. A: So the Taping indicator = 3890.70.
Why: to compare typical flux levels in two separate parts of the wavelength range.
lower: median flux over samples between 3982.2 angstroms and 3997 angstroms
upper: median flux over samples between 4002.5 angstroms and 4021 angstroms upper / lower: 0.97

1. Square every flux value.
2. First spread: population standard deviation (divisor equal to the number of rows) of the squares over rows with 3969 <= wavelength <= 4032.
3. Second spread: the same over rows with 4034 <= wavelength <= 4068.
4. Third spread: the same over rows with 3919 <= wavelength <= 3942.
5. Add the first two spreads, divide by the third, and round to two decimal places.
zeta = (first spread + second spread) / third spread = 2.39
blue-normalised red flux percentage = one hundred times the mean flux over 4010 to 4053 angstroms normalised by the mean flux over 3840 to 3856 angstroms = 85.4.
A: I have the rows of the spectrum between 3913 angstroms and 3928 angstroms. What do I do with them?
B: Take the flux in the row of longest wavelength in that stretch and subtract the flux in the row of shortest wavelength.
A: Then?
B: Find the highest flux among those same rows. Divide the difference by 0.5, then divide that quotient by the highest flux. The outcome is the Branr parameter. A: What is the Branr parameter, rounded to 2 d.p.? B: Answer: -0.14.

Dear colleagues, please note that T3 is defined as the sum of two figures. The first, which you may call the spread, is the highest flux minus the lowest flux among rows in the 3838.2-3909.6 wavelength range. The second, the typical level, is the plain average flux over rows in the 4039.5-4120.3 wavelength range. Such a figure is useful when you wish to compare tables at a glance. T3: 4.8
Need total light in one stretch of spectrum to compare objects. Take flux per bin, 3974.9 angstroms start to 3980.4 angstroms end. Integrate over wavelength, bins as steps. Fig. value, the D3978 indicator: 19.2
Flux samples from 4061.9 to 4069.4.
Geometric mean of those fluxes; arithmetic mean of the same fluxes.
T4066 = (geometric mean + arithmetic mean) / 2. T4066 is 3.37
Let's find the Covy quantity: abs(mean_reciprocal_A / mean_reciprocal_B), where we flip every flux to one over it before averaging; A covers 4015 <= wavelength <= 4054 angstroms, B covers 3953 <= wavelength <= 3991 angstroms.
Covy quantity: 1.09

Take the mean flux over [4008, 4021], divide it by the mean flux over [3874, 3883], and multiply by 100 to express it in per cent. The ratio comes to 84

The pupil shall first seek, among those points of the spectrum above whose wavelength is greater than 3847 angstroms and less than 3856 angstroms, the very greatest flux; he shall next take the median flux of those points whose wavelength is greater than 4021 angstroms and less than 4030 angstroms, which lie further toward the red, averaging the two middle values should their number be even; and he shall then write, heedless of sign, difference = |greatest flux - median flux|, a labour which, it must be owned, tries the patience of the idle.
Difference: 0.82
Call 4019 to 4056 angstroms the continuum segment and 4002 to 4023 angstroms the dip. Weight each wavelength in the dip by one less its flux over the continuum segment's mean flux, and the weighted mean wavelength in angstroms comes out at 4008.7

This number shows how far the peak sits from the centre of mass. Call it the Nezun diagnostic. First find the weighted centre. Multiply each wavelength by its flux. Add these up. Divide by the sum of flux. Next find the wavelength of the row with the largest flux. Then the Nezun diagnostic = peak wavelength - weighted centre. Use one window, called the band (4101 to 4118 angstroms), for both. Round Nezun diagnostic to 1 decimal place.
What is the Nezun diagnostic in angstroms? -7.6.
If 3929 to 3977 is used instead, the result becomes 2.6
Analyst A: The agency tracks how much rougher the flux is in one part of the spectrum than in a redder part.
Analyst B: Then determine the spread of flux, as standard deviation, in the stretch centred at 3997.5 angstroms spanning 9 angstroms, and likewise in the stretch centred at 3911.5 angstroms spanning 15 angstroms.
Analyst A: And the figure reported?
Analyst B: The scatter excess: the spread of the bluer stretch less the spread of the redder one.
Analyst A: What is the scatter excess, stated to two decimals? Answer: 0.10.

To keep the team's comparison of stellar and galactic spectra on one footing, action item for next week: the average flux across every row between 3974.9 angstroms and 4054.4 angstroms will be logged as 3.39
